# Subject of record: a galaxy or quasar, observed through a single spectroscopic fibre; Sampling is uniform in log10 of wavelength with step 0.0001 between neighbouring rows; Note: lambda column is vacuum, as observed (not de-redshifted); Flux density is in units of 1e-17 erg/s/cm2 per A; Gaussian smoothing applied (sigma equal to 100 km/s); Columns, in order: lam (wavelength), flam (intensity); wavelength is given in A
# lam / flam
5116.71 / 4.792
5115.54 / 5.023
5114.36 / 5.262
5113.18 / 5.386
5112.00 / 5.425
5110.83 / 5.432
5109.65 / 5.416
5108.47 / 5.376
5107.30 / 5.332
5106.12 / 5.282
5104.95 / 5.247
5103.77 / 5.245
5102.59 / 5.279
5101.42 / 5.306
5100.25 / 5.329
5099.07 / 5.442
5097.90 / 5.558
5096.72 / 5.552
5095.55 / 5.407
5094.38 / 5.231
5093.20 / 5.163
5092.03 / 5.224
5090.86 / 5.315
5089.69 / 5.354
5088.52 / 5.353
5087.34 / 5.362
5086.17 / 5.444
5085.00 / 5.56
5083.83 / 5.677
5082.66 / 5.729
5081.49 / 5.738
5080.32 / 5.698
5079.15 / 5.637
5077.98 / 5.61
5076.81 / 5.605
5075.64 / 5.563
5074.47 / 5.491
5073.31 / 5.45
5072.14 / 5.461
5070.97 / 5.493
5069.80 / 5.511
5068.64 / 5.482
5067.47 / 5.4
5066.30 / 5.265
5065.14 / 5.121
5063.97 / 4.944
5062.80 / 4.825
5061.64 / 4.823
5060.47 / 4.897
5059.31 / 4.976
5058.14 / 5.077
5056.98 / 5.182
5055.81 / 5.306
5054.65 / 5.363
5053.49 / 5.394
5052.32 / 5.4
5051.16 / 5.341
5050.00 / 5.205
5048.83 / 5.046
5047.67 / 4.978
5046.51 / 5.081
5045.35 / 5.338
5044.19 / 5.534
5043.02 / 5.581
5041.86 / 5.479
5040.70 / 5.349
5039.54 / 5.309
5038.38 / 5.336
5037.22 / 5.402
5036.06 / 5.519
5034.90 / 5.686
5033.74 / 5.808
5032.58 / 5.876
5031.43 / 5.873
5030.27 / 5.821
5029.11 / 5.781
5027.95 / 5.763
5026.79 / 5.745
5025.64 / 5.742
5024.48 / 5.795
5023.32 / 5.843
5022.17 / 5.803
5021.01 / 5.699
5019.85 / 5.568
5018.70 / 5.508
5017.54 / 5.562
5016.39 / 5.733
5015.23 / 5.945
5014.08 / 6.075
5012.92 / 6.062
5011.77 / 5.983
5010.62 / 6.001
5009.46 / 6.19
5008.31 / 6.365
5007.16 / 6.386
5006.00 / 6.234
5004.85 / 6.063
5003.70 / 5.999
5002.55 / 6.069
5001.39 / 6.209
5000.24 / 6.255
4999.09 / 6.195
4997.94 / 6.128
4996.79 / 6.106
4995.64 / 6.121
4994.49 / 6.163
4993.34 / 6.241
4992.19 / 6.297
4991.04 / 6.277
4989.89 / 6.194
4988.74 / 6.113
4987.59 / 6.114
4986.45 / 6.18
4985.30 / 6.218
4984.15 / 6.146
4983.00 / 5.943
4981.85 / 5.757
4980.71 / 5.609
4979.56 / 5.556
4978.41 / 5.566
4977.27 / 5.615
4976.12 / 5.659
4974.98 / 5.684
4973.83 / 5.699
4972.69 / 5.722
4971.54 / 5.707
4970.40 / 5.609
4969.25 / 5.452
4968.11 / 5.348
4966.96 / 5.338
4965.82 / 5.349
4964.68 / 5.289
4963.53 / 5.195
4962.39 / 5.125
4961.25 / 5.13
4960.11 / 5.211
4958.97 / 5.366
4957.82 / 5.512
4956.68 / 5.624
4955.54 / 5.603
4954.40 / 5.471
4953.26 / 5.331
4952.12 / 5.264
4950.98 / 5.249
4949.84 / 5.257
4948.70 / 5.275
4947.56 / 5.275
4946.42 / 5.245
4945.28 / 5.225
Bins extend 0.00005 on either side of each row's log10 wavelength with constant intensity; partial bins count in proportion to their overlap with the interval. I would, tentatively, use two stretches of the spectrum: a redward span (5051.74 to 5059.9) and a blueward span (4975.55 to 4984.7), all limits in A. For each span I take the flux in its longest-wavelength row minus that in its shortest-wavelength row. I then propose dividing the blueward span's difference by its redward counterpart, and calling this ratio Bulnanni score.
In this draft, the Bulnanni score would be -1.1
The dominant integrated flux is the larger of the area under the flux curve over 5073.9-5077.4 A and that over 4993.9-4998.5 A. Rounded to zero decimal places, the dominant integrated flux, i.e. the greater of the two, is 28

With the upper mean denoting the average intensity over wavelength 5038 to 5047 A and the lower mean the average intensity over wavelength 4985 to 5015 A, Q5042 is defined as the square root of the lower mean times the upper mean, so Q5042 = 5.76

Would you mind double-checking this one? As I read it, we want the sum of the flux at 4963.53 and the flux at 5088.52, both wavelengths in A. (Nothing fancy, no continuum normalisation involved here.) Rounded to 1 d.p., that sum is 10.5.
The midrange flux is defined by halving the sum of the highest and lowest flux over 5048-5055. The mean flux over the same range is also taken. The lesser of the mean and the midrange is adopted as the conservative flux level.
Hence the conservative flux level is 5.2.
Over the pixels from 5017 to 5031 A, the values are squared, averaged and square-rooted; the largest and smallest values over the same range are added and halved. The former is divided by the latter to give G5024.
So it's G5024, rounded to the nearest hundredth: 1.01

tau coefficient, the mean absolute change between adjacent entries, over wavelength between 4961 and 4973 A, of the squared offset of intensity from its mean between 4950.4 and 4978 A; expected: 0.0186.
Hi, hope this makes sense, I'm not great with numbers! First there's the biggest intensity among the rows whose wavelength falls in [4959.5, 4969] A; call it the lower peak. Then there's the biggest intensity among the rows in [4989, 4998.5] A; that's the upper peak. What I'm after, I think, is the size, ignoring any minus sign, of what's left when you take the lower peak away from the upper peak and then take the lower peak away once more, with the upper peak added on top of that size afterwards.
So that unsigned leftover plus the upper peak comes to 10.7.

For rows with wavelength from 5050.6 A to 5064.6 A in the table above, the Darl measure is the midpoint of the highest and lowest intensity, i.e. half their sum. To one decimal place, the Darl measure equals 5.1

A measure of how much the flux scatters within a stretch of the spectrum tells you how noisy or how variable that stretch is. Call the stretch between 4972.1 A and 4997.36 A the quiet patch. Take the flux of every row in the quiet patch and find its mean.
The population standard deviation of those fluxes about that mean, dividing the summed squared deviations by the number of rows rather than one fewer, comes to 0.26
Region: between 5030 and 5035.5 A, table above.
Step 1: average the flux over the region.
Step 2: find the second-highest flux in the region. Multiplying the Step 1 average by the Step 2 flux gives 34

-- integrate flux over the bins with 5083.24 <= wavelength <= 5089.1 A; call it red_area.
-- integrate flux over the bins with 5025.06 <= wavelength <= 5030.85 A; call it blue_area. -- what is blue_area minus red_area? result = 1.3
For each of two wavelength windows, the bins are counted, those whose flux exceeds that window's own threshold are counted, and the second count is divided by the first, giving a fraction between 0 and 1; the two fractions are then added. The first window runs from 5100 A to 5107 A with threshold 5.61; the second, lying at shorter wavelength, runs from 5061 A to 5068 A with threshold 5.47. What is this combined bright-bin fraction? 0.0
